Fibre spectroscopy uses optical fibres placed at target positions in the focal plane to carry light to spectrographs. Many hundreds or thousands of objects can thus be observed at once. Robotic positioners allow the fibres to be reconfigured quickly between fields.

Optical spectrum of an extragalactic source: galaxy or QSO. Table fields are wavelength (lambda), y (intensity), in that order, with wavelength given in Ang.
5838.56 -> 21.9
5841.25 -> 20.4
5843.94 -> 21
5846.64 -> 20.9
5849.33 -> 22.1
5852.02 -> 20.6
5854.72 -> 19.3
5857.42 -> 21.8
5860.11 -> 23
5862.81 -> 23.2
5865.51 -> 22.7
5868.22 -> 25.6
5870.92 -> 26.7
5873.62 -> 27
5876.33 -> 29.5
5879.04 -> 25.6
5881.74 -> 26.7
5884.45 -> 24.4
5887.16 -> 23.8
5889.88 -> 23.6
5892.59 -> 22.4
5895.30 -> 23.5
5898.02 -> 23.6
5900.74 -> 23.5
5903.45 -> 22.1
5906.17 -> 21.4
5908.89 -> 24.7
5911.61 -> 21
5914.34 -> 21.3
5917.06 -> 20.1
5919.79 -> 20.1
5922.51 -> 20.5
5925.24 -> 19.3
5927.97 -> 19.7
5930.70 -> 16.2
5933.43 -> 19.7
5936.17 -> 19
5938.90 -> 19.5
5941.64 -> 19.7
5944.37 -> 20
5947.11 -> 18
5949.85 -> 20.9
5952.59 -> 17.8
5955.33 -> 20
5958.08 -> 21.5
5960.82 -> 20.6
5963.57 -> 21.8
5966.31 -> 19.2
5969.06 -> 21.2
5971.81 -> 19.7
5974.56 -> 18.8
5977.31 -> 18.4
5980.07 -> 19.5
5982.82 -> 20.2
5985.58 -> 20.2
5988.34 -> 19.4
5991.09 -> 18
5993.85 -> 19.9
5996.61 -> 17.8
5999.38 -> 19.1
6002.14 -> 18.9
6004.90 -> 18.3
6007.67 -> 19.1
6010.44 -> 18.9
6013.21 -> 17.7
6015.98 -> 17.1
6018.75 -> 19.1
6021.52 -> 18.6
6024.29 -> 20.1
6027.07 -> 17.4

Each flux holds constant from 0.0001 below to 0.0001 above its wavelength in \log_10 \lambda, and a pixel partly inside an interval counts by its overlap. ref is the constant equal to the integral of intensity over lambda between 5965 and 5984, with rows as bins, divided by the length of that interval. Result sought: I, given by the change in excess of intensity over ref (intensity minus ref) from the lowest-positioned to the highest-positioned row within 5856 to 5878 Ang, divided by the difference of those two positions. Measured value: 0.41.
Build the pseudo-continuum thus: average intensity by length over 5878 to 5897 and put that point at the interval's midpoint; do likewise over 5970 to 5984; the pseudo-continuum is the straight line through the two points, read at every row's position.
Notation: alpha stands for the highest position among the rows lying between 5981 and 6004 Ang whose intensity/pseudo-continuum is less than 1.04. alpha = 5996.61 Ang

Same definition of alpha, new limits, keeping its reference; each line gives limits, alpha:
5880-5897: 5895.30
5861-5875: 5868.22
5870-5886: 5884.45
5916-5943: 5941.64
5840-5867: 5865.51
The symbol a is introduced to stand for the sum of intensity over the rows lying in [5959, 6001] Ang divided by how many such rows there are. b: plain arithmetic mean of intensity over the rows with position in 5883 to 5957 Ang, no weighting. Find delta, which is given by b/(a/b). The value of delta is 22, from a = 19.6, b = 21.0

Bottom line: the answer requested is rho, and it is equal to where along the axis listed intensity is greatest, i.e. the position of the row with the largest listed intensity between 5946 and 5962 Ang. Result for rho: 5958.08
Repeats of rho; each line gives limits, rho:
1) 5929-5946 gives 5944.37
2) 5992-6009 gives 5993.85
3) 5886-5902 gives 5887.16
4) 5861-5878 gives 5876.33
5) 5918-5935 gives 5922.51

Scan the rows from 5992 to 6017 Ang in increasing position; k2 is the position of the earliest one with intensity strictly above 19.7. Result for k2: 5993.85 Ang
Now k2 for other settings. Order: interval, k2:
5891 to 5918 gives 5892.59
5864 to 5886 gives 5865.51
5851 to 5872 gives 5852.02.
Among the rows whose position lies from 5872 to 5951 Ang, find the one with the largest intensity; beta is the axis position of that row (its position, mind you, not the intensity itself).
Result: 5876.33 Ang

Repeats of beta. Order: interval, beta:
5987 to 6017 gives 5993.85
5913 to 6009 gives 5963.57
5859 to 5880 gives 5876.33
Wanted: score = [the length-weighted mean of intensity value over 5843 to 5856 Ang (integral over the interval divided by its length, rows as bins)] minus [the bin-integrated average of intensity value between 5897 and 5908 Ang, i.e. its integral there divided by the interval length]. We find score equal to -1.9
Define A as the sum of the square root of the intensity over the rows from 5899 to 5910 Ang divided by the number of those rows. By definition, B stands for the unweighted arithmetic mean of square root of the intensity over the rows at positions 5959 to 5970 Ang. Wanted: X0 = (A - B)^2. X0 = 0.056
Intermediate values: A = 4.79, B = 4.55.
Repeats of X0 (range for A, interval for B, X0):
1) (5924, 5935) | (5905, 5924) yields 0.083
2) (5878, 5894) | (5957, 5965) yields 0.105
